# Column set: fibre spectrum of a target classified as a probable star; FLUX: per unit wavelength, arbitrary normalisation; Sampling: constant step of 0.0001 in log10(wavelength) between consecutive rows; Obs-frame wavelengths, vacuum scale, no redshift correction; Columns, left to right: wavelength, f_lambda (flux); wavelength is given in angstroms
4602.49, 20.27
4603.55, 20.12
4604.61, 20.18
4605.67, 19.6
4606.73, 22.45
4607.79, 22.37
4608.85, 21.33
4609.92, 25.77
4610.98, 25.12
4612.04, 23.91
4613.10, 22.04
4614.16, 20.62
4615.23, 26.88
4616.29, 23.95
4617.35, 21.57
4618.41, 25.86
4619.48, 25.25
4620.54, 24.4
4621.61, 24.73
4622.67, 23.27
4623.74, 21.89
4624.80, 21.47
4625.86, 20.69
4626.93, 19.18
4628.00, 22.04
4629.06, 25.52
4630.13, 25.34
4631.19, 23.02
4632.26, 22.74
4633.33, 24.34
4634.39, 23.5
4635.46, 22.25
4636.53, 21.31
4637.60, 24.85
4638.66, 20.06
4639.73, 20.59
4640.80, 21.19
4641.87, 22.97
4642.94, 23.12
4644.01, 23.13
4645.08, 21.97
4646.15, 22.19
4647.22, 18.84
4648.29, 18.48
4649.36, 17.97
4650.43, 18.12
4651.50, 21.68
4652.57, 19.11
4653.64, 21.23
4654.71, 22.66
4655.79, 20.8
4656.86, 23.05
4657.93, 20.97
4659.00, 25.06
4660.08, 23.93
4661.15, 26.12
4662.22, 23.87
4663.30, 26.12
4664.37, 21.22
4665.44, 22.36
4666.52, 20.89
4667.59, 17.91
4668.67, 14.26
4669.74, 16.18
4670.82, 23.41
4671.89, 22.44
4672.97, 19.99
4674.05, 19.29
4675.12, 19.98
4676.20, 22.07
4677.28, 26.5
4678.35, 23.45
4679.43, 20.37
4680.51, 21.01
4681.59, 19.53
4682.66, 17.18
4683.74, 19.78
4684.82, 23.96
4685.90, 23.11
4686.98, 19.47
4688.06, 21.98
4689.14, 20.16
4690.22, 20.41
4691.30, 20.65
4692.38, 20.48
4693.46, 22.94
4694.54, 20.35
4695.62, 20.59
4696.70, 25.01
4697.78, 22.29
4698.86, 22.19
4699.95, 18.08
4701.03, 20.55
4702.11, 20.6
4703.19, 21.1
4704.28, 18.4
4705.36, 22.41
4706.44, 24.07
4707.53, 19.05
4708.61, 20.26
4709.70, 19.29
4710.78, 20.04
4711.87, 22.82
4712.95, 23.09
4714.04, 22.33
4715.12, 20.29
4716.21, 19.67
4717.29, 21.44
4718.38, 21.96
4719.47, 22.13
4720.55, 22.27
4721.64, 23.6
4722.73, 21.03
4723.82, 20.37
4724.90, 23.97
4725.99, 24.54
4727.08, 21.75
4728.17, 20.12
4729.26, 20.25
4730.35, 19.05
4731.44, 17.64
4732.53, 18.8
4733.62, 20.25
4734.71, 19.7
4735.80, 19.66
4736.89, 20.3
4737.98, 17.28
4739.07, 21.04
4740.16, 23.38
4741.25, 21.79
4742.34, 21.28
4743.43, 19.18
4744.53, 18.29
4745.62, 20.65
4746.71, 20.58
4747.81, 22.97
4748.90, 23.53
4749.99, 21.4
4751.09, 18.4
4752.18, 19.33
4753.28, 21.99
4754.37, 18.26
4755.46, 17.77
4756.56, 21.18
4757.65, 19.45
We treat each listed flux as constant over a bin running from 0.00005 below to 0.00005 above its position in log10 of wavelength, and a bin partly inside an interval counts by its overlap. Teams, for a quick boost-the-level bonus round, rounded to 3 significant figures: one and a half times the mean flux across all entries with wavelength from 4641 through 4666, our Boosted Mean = 32.9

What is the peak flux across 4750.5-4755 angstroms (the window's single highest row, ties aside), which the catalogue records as 21.99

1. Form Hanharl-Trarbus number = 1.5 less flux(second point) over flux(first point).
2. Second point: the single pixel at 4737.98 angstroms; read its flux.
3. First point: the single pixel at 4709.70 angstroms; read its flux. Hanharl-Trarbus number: 0.60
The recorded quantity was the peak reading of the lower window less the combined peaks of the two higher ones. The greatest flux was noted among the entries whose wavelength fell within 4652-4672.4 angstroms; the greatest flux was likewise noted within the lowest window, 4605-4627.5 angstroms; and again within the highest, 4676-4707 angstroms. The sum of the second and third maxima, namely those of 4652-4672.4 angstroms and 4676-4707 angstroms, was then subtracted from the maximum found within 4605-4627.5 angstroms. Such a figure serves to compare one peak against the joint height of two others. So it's -25.7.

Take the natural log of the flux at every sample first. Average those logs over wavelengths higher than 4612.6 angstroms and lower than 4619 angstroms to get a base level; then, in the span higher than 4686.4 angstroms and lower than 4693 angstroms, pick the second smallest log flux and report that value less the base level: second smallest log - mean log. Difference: -0.15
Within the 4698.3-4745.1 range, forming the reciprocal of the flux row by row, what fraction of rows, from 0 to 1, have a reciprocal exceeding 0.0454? 0.72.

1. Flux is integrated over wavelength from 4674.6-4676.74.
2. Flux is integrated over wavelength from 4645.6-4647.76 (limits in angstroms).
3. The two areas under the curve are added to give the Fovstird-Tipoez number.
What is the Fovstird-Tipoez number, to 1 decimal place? 89.2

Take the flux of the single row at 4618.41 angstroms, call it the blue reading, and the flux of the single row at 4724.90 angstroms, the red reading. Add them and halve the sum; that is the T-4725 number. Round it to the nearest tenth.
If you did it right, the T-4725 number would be 24.9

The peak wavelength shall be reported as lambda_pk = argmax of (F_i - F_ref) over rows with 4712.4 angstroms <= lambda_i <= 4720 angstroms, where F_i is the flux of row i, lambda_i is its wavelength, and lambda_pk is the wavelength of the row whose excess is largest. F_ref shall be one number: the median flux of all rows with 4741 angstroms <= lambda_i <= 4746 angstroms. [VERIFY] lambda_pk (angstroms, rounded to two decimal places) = 4712.95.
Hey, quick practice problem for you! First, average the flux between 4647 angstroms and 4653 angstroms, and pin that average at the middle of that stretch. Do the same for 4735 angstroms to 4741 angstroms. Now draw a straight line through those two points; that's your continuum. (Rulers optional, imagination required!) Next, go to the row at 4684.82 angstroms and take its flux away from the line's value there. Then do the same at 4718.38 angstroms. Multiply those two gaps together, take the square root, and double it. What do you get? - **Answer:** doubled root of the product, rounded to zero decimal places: 6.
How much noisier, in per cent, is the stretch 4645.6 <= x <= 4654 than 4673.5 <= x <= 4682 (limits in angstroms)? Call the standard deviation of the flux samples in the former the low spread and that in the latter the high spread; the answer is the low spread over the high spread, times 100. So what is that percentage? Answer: 70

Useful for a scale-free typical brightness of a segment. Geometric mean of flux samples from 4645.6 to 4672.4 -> 20.94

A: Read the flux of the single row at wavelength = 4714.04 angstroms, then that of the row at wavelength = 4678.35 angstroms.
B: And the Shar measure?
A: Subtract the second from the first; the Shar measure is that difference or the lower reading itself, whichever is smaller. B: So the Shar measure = -1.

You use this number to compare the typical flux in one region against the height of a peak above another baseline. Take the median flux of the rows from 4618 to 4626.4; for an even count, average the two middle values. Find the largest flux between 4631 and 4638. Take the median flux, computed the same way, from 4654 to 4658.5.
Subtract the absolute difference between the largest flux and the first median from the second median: 20.8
